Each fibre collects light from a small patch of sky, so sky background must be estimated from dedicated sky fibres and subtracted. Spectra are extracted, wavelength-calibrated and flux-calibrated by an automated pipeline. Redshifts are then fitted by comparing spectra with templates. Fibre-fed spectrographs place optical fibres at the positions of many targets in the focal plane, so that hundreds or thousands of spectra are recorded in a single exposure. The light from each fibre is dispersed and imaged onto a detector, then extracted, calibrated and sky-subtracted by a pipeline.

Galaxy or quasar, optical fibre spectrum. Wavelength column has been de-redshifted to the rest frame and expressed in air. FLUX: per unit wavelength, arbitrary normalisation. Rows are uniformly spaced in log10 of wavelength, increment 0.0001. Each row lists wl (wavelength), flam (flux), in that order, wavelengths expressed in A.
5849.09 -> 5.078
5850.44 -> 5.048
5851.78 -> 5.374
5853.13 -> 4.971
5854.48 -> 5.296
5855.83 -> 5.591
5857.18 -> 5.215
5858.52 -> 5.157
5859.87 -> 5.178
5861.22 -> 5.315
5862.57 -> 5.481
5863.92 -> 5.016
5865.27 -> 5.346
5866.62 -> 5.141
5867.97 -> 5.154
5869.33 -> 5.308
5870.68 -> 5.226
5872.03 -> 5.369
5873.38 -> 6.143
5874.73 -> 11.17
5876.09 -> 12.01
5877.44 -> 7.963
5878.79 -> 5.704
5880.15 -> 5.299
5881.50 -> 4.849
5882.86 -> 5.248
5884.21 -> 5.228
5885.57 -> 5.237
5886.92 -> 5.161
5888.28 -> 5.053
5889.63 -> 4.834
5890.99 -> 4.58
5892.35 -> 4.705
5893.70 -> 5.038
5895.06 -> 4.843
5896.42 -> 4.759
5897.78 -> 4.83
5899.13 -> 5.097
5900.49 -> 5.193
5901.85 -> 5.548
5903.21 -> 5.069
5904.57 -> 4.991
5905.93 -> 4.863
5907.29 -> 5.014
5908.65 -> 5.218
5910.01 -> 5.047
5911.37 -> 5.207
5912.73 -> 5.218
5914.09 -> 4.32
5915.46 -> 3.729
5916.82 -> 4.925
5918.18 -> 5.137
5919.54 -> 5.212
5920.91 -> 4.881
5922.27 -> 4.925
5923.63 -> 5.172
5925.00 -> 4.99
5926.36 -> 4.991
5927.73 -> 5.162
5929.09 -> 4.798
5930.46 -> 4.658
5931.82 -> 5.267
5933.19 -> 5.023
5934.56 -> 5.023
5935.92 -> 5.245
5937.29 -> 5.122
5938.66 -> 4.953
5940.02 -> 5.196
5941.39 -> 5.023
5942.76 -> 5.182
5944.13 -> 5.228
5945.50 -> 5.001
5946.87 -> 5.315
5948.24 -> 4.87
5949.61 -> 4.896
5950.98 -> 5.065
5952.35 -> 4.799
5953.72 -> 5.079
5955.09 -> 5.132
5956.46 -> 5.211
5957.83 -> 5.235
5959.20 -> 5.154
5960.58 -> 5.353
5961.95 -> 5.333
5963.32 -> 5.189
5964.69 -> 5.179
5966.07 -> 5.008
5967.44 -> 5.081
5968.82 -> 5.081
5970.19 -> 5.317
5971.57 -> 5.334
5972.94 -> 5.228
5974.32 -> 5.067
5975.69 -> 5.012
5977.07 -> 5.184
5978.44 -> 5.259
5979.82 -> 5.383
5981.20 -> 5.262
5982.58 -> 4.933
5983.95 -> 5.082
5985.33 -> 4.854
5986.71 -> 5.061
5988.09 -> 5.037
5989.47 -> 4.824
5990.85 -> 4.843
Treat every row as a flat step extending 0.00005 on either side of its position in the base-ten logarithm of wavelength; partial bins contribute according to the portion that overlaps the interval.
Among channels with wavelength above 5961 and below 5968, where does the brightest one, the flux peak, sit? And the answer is 5961.95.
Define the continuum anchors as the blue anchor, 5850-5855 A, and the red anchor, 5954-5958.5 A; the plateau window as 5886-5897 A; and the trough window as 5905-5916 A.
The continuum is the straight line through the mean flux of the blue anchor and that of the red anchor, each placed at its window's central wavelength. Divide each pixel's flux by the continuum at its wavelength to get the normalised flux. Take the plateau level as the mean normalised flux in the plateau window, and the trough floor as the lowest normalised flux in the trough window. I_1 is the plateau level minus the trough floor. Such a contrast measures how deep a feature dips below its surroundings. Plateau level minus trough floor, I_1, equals 0.22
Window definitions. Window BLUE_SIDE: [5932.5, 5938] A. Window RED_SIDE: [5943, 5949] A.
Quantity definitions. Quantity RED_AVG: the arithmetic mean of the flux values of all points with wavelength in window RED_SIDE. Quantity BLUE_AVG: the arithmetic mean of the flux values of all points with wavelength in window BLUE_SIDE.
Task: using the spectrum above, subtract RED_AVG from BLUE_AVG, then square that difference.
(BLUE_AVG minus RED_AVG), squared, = 0.00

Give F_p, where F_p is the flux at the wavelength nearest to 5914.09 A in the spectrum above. 4.32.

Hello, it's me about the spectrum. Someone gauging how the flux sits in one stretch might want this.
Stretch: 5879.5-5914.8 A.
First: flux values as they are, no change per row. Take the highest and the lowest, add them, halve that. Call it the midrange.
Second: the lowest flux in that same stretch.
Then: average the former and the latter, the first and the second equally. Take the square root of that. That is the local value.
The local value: 2.15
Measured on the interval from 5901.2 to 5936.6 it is 2.05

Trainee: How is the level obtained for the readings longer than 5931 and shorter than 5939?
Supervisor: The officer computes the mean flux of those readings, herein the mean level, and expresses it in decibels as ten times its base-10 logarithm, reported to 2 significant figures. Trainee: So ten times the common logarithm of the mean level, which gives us 7.1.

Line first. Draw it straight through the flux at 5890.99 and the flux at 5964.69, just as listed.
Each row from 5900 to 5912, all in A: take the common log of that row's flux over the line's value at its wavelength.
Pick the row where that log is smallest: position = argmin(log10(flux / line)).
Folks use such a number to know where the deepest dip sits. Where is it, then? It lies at 5905.93 A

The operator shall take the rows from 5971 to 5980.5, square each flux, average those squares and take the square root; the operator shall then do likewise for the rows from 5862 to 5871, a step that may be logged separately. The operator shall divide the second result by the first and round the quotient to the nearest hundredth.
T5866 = 1.01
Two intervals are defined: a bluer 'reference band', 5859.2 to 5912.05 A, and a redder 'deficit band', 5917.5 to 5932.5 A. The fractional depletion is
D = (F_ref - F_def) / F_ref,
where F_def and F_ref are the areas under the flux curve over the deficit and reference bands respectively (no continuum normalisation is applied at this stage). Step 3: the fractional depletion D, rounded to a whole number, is 1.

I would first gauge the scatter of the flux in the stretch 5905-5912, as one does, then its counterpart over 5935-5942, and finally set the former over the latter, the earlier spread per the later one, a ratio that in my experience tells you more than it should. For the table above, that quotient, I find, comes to 1.23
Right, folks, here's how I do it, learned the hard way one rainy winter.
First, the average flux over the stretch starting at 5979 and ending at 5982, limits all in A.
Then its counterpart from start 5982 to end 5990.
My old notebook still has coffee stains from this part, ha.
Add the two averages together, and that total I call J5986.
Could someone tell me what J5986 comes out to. 10.3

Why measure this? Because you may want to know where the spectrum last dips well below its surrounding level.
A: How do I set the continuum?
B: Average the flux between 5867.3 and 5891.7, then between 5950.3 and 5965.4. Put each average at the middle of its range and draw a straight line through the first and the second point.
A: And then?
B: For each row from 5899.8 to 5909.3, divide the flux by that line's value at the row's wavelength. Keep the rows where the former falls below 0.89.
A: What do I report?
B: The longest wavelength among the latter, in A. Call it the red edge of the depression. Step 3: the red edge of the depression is 5907.29 A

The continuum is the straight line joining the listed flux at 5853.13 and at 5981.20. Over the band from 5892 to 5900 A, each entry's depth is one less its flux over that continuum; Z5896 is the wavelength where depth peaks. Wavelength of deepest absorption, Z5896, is 5892.35 A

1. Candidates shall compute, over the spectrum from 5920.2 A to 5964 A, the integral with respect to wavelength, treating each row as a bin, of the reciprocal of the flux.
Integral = 9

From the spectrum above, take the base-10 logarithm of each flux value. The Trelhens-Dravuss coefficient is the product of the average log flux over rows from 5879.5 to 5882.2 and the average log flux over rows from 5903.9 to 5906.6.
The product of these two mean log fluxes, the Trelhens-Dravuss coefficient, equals 0.488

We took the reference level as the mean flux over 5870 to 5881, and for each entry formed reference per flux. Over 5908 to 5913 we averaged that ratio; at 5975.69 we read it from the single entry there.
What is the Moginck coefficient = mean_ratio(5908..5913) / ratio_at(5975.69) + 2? 2.97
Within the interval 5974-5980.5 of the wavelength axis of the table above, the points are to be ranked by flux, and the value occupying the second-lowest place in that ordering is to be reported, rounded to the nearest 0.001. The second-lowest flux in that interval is 5.067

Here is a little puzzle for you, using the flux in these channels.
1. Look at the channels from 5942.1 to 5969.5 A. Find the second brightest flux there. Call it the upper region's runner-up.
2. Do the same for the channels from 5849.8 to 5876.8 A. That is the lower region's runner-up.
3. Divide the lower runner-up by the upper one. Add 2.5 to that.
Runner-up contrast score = 4.59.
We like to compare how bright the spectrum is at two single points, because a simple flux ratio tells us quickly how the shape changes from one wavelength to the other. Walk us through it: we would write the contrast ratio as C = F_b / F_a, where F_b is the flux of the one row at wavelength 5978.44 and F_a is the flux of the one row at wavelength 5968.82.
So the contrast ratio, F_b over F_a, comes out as 1.04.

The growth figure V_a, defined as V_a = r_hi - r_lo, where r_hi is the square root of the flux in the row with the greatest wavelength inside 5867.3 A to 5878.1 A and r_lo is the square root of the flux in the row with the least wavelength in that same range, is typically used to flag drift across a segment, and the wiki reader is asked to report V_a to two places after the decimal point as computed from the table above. 0.55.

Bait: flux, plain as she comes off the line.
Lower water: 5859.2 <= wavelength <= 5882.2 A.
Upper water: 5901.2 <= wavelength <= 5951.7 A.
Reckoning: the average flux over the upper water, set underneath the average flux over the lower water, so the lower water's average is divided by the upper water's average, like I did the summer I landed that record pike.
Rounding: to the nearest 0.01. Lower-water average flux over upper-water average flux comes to 1.24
